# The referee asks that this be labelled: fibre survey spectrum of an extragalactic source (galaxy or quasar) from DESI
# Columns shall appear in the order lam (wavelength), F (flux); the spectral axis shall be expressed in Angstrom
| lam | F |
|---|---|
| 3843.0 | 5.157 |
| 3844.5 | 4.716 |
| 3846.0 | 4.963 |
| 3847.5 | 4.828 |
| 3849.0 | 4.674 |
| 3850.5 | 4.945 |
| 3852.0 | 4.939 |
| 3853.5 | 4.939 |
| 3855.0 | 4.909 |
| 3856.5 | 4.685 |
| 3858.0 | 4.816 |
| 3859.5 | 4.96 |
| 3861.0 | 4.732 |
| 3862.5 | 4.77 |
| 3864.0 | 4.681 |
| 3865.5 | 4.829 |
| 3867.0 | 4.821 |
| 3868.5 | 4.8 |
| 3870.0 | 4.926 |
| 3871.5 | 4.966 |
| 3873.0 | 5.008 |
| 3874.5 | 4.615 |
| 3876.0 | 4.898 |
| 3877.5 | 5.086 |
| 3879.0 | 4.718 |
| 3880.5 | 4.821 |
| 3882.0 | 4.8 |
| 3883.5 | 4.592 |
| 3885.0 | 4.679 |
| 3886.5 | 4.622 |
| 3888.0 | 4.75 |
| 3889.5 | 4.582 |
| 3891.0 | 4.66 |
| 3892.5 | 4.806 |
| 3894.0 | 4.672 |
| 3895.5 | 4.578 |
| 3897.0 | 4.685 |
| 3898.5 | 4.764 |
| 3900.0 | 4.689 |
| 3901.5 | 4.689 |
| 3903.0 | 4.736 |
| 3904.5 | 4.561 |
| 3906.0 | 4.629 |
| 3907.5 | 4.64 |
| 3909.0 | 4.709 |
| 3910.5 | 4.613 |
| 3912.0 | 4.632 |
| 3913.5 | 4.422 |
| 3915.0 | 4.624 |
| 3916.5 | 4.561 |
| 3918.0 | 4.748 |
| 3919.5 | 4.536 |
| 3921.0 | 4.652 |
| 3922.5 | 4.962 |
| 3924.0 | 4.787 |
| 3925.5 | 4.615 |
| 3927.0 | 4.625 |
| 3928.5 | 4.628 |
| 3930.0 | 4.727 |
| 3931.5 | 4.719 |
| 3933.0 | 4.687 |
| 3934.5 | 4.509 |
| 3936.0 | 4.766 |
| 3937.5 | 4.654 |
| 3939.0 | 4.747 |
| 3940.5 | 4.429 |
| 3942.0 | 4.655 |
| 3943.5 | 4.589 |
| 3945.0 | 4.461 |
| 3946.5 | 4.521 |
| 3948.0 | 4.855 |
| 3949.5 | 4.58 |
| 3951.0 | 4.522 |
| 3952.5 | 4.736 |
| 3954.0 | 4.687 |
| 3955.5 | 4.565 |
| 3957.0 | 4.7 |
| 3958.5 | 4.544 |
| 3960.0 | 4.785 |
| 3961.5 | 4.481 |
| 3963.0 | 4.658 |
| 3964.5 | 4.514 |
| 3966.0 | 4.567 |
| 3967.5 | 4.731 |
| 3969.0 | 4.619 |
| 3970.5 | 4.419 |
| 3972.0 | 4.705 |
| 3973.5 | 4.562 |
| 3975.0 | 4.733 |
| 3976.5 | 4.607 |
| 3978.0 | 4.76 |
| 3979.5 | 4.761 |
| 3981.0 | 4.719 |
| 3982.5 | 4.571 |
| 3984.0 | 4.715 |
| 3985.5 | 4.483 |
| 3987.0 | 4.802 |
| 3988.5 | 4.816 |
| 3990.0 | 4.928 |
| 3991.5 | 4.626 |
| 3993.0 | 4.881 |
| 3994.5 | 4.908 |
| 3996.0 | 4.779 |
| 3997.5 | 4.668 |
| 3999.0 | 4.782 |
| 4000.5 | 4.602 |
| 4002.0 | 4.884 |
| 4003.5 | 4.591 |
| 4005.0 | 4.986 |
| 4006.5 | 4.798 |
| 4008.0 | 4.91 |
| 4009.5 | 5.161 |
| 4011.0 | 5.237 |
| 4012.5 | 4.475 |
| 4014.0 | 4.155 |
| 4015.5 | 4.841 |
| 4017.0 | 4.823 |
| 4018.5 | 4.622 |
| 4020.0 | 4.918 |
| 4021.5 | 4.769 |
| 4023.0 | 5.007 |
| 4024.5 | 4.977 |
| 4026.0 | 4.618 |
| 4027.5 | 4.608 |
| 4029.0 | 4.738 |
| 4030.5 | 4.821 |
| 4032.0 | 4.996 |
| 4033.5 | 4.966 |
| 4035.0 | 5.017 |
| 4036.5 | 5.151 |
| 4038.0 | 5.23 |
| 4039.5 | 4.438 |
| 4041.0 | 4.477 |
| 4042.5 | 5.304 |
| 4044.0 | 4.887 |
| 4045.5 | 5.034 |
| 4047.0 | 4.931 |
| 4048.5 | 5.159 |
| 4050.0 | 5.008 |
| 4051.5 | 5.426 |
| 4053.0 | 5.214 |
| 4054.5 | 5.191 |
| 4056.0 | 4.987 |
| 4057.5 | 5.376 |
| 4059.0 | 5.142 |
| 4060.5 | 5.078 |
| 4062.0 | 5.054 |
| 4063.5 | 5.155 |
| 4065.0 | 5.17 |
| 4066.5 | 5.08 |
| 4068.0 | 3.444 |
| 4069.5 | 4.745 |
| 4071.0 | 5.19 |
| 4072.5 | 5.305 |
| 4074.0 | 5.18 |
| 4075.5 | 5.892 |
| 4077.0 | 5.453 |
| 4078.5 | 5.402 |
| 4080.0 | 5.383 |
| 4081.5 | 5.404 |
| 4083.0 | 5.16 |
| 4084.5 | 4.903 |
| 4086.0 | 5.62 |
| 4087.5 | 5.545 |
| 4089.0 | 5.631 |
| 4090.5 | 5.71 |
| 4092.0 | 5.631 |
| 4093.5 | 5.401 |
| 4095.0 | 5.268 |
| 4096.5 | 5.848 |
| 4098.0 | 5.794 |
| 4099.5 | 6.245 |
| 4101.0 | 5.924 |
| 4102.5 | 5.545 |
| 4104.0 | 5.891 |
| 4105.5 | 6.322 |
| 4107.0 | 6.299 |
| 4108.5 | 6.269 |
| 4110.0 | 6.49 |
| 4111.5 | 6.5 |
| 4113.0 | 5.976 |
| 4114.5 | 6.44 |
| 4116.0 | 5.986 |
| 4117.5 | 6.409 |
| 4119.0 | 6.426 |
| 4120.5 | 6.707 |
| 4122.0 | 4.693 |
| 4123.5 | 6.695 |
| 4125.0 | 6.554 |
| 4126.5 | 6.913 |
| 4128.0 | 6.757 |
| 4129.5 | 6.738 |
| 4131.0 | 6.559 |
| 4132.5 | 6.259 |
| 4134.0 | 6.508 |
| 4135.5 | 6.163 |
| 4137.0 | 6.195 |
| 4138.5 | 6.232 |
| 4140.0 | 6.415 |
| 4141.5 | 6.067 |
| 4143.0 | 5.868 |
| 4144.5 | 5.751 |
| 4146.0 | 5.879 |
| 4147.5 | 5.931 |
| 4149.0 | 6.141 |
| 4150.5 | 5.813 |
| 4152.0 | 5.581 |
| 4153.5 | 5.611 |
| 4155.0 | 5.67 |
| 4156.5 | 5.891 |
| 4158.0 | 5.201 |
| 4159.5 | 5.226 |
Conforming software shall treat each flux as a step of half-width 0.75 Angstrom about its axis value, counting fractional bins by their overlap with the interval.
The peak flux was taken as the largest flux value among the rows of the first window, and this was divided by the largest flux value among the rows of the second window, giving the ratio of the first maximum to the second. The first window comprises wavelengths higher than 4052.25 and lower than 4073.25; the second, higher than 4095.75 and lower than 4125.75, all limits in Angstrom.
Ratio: 0.80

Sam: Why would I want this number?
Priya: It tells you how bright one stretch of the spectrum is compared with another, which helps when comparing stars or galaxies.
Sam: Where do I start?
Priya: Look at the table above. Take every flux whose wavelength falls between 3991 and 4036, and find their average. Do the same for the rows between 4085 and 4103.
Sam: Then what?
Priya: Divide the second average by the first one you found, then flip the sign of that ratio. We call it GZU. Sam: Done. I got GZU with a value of -1.18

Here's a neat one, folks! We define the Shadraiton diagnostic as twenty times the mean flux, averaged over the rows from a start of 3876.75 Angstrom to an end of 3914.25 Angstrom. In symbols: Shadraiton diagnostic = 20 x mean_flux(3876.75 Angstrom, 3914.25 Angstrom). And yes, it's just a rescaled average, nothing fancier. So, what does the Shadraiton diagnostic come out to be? 94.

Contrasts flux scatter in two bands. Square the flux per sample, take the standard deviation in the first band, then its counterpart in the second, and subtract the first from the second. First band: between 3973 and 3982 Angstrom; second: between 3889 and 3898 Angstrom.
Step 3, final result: 0.0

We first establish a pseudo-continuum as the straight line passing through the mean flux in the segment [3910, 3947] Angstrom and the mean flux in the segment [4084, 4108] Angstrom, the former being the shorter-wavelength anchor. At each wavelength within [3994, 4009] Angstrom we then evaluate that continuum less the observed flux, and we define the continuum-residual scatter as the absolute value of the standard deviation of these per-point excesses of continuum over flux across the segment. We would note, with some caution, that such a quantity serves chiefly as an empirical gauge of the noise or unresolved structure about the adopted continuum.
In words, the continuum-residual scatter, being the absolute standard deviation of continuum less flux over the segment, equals 0.13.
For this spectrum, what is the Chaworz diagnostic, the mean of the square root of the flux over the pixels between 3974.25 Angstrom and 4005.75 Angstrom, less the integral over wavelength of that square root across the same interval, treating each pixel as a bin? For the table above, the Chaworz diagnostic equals -66.4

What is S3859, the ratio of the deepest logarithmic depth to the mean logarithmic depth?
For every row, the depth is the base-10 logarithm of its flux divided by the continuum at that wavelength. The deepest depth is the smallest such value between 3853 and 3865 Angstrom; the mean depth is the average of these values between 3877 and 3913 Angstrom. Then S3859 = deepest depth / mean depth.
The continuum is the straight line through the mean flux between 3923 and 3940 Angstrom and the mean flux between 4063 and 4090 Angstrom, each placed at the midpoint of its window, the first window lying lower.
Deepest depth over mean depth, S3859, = 1.7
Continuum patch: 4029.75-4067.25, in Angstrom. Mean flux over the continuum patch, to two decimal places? 5.05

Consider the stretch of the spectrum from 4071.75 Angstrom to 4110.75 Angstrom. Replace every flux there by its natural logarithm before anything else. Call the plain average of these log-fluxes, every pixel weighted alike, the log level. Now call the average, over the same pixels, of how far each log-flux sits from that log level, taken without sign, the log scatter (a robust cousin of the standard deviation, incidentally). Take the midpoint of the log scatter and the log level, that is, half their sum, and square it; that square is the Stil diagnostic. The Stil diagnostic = 0.802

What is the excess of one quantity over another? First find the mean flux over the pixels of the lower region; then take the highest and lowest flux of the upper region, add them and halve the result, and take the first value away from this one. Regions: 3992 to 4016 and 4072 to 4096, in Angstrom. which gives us 0.6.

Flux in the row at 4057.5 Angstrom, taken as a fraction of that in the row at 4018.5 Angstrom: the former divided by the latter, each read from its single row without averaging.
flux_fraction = 1.16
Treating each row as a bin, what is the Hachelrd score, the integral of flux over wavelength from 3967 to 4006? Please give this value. 184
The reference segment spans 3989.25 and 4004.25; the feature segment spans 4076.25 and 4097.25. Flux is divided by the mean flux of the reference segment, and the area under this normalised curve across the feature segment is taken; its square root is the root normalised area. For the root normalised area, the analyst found 4.90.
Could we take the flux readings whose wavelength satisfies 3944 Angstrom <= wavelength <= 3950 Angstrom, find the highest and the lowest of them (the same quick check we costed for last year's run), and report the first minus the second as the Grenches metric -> 0.39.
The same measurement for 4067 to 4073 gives 1.86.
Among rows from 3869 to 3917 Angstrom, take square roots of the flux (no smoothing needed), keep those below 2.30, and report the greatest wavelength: 3916.5 Angstrom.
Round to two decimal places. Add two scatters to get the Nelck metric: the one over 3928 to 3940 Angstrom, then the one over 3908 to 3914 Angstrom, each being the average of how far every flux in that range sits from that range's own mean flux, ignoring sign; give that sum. 0.15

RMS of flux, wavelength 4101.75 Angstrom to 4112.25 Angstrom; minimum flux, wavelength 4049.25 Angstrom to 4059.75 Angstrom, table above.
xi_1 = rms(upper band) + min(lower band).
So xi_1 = 11.2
